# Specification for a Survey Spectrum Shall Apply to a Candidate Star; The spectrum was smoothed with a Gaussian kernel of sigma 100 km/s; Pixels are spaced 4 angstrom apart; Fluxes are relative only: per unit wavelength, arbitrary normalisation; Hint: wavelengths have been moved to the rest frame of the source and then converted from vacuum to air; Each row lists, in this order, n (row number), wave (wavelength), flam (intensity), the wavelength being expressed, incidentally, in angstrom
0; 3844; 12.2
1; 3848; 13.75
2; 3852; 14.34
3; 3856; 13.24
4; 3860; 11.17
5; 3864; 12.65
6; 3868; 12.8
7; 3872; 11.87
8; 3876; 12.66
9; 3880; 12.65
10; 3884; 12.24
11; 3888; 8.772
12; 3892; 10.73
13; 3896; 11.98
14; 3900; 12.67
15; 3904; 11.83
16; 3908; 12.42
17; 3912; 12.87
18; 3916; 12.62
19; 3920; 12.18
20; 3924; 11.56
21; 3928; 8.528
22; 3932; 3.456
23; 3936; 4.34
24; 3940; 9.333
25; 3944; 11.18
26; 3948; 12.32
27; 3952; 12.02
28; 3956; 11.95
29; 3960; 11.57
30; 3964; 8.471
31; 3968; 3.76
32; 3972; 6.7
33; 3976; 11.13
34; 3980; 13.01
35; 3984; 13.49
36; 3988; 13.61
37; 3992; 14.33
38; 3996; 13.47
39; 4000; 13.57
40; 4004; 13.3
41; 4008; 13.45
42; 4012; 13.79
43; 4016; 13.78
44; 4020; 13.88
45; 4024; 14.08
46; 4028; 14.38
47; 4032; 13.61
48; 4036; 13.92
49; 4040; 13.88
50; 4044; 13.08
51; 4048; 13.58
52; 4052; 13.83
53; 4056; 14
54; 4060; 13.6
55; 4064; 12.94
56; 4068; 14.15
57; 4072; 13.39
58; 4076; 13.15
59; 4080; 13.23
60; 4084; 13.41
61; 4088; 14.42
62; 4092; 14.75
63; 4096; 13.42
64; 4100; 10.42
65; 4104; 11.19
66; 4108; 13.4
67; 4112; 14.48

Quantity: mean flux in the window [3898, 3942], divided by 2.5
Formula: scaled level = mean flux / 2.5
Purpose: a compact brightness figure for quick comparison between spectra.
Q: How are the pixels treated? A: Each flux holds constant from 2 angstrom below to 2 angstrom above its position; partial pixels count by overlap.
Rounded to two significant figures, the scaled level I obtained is 4.1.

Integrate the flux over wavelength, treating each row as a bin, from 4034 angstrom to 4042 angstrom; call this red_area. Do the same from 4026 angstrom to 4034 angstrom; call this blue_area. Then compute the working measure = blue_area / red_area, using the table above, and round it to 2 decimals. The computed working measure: 1.01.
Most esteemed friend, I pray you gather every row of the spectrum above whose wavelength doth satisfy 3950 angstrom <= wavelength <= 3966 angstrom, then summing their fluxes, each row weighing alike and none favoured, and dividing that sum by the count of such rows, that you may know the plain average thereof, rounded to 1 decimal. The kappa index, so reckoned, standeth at 11.0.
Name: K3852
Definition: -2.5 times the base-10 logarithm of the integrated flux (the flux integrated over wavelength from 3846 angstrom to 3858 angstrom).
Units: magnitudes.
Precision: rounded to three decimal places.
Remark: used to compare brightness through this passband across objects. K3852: -5.546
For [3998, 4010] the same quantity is -5.519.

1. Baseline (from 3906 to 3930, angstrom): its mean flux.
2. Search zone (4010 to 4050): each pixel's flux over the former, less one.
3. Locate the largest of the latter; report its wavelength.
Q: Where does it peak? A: 4028 angstrom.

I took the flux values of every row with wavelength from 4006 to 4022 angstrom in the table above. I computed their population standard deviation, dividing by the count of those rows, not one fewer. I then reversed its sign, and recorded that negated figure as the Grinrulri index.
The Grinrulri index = -0.2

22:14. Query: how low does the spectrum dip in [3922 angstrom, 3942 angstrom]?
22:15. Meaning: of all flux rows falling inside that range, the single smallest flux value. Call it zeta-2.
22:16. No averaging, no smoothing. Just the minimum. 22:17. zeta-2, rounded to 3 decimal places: 3.456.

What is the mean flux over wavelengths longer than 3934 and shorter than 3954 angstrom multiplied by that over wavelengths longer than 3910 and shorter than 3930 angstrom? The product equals 114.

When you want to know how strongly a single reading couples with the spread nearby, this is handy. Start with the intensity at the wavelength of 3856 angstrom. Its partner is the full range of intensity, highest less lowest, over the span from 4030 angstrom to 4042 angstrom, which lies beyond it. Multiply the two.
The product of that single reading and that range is 4.1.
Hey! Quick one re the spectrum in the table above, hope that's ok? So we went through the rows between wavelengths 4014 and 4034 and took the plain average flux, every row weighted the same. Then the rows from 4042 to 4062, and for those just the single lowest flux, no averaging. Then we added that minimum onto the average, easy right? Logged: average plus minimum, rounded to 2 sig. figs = 27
